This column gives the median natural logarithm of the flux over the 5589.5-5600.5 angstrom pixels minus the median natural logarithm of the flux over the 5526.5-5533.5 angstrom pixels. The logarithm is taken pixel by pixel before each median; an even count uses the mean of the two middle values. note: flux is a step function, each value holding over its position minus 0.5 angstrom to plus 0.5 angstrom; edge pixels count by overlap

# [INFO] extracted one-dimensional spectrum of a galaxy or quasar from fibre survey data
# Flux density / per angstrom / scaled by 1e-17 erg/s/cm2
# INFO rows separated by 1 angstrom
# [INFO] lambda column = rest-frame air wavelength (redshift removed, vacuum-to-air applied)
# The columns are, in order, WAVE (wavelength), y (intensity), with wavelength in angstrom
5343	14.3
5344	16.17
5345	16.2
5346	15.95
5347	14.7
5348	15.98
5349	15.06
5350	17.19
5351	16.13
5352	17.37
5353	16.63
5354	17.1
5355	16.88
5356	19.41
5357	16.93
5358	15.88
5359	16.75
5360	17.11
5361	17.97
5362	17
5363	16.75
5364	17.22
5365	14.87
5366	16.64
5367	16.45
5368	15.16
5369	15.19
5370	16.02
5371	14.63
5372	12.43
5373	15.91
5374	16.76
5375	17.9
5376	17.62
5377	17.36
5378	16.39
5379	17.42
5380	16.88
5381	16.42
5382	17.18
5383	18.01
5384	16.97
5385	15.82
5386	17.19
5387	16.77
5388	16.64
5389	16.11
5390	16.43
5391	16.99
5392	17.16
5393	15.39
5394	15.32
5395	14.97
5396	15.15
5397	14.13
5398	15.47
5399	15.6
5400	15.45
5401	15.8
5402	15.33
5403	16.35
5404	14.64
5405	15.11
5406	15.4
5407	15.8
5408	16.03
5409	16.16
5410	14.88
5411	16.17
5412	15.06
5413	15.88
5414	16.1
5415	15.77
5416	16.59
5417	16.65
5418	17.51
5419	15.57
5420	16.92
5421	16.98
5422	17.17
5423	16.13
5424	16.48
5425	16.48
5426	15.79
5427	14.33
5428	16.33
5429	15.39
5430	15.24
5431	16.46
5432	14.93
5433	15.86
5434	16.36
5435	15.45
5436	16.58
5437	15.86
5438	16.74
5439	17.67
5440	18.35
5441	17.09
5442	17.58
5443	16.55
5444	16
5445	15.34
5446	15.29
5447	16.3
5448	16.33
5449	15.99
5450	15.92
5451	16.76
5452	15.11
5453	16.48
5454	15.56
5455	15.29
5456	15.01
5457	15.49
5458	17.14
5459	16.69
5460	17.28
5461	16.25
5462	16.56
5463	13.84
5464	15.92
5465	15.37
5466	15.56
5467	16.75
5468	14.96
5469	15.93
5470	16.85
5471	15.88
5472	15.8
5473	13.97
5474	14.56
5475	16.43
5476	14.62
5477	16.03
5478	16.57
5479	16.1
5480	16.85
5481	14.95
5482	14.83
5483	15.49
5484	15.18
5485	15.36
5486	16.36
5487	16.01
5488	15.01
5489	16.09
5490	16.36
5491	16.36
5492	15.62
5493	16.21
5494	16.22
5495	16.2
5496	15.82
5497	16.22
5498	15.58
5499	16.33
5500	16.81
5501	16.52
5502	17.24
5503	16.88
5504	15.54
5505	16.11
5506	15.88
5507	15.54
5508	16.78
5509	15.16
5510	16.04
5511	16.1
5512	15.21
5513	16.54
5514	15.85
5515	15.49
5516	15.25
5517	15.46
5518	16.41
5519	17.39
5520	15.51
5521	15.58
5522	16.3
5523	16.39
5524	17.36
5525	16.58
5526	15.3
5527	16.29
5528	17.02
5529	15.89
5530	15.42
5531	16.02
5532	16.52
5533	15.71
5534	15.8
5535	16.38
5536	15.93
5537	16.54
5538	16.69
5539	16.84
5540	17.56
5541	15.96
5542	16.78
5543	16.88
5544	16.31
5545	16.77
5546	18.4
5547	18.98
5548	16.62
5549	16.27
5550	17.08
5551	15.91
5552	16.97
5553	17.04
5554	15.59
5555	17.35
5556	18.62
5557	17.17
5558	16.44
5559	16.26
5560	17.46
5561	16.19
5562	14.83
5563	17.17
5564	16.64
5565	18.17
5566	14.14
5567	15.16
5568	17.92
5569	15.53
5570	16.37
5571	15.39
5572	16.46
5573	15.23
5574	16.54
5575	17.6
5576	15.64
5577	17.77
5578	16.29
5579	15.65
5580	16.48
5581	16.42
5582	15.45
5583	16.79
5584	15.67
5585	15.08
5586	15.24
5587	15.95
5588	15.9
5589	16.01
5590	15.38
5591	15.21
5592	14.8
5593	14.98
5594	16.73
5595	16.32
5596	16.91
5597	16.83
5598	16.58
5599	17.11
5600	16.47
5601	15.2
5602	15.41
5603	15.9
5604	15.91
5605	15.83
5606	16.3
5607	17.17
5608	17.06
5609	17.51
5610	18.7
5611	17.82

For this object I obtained 0.03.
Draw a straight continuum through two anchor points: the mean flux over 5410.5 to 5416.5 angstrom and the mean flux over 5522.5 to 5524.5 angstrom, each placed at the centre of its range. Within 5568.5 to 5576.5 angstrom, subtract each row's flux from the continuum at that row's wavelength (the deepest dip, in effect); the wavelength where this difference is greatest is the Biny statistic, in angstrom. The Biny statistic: 5573 angstrom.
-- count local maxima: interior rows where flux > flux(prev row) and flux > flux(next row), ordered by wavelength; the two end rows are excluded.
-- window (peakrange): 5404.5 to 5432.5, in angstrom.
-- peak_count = 7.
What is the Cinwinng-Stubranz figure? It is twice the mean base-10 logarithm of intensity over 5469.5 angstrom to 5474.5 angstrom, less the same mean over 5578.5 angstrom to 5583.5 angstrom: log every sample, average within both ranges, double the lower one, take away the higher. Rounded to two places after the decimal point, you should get 1.17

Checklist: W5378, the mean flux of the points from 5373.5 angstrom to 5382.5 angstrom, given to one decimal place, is 17.1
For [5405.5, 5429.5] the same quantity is 16.1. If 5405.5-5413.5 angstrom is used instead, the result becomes 15.7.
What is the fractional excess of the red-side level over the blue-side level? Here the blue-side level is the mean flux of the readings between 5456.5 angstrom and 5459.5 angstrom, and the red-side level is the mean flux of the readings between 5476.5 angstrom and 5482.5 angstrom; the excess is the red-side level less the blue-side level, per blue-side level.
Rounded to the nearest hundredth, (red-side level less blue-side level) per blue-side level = -0.03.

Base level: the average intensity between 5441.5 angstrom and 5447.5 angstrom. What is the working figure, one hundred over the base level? 6.2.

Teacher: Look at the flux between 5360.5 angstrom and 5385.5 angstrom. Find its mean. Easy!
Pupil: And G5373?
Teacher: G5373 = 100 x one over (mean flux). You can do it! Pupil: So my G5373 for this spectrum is 6.08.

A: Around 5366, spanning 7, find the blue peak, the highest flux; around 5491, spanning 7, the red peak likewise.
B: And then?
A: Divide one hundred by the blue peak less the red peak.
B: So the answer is 116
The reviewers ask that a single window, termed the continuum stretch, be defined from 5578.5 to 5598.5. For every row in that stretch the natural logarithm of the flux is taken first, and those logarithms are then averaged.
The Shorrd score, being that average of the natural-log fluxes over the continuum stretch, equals 2.77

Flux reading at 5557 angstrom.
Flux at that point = 17.17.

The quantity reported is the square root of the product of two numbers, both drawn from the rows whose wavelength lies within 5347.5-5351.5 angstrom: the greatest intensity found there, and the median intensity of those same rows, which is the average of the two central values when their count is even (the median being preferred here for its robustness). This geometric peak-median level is 16.6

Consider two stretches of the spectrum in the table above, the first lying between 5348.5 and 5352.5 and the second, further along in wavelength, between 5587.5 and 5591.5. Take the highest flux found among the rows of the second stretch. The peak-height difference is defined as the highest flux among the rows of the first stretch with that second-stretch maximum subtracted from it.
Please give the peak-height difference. 1.4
